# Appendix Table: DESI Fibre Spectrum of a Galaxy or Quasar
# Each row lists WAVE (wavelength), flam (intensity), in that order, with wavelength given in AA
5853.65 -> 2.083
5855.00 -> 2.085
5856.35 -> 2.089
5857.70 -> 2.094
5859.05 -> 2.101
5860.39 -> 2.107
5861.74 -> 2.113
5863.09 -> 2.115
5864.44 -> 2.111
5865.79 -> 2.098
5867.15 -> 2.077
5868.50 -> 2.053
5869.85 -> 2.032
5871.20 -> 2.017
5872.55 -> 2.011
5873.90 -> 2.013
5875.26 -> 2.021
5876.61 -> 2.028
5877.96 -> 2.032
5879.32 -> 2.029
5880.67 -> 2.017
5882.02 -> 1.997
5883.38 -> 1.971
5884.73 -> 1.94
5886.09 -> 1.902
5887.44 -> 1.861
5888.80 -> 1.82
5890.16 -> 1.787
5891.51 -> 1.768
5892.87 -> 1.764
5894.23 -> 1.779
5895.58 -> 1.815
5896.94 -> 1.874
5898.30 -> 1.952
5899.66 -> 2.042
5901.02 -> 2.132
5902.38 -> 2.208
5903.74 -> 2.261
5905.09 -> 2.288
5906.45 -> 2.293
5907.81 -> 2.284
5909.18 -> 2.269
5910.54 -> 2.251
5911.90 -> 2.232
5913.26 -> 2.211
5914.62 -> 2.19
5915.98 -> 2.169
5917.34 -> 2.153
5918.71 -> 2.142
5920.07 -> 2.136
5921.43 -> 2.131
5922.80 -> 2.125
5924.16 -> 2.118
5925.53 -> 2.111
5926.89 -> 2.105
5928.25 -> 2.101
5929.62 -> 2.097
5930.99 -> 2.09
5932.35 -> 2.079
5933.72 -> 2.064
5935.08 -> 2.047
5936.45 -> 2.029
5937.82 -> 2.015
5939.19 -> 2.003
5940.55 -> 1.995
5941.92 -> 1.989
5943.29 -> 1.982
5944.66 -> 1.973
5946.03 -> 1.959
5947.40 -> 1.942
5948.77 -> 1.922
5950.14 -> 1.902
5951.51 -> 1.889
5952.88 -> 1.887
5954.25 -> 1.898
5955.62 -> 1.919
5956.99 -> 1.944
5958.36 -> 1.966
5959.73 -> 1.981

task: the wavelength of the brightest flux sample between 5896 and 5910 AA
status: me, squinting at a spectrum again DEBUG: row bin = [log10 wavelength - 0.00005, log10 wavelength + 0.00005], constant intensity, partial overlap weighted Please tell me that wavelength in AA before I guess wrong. 5906.45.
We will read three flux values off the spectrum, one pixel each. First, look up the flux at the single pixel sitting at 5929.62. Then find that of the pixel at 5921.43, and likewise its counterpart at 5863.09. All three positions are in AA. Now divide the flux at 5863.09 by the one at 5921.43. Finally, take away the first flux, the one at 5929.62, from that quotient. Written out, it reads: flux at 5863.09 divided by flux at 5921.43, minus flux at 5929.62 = -1.1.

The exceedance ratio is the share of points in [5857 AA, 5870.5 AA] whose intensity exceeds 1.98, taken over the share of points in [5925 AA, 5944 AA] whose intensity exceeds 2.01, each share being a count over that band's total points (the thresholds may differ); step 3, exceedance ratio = 1.40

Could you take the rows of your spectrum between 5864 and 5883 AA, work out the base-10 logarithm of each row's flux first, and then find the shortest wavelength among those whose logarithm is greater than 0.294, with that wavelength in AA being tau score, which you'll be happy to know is 5864.44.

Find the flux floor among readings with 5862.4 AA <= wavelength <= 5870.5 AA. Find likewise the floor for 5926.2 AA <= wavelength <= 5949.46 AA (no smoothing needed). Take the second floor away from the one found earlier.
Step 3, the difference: 0.11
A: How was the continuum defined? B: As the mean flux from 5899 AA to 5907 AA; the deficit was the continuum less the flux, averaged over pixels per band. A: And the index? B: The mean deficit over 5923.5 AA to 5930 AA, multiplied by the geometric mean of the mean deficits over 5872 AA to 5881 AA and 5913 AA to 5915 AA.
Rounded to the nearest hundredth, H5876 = 0.00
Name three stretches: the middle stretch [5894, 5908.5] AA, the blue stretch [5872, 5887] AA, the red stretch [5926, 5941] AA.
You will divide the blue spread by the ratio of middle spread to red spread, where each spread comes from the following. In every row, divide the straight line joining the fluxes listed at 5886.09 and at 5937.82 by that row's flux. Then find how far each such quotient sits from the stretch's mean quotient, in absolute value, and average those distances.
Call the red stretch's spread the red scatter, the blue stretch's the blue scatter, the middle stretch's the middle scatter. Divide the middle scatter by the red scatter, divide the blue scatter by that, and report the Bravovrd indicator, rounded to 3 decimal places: 0.005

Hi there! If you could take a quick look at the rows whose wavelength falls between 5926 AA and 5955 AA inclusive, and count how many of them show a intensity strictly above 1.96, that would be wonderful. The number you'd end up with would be 14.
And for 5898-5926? 20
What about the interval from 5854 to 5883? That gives 21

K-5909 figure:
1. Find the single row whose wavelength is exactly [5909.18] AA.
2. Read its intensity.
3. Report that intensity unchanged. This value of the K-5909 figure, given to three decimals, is 2.269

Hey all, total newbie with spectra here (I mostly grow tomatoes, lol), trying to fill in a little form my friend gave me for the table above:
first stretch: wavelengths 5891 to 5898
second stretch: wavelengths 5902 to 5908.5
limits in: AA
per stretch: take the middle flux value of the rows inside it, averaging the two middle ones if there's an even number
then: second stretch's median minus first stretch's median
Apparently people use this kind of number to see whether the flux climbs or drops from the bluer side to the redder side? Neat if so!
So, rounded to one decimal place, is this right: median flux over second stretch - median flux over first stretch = 0.5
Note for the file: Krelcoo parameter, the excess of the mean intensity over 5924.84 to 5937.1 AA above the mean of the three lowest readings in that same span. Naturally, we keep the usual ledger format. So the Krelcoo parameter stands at 0.034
